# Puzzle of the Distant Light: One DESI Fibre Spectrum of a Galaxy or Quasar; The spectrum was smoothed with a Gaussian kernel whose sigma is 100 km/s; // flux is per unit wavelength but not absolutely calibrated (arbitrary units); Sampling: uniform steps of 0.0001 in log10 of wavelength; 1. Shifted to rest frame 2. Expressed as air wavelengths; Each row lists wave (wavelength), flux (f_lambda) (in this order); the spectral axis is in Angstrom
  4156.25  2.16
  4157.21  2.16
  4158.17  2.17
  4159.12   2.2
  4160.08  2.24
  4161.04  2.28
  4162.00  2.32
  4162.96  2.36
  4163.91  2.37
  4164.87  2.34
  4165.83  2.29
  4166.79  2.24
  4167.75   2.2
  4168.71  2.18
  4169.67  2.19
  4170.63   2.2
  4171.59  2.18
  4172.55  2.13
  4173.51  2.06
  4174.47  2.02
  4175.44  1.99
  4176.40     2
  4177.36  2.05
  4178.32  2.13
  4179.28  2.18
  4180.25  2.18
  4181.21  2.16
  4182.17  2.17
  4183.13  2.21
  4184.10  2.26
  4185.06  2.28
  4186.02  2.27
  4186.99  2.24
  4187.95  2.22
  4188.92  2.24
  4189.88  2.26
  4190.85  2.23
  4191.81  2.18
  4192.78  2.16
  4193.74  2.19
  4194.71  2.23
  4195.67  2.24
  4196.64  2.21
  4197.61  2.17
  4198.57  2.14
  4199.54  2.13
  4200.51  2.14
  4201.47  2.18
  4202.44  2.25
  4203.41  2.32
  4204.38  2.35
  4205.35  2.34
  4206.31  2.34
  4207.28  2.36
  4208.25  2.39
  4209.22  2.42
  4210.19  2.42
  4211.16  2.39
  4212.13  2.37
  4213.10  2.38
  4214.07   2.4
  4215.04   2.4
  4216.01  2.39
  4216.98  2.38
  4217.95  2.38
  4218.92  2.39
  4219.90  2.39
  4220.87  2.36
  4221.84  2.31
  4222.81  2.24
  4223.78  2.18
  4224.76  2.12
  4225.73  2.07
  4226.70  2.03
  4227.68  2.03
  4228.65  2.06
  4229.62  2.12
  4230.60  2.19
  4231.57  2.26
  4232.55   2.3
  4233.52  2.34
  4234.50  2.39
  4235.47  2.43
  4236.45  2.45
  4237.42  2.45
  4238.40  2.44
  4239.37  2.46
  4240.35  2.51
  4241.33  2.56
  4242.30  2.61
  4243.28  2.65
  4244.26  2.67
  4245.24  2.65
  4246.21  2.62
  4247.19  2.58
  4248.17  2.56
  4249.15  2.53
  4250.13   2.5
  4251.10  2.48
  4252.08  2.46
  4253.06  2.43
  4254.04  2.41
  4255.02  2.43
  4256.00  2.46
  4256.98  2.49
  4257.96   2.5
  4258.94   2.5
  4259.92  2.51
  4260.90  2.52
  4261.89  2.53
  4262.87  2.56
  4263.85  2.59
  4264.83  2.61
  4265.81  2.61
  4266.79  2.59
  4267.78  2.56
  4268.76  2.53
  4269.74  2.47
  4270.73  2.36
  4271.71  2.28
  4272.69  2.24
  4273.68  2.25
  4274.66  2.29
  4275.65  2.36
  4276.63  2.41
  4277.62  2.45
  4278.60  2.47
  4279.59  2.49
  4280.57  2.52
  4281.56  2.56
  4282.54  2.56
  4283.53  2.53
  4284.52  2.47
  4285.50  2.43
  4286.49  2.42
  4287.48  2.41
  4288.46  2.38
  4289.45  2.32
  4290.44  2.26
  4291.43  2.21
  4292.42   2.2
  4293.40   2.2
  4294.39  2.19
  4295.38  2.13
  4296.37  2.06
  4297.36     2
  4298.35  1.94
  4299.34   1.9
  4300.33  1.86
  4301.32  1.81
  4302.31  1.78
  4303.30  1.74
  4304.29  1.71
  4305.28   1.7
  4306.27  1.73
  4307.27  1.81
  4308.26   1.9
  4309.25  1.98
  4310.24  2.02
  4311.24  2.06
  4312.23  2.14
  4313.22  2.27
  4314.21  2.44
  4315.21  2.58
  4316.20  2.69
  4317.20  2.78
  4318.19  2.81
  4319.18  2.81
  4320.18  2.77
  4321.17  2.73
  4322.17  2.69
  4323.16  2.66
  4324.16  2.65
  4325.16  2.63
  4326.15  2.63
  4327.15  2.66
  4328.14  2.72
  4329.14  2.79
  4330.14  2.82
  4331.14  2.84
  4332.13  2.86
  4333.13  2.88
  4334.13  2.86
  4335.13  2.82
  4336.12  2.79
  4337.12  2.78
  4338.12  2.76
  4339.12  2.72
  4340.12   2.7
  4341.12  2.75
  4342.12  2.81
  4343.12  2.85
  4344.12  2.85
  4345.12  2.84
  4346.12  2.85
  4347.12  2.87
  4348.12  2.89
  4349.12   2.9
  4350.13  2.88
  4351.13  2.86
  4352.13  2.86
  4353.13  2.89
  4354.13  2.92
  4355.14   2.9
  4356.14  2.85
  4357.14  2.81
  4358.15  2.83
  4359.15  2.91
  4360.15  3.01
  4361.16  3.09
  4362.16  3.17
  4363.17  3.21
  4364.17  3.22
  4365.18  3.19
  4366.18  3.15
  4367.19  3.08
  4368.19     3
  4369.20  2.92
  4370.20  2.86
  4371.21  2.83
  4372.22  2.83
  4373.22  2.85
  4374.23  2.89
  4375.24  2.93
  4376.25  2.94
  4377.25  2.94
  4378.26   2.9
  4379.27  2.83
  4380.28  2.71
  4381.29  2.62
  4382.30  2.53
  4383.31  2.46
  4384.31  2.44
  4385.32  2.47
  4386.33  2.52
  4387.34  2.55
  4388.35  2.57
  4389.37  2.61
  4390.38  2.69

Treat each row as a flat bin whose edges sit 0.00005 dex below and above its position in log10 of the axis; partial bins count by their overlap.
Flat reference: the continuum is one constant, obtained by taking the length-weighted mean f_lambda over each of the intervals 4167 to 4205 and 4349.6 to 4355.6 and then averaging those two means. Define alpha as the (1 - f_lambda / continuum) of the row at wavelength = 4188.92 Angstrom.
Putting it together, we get 0.12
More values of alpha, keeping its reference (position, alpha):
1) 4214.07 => 0.05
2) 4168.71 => 0.14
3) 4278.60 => 0.02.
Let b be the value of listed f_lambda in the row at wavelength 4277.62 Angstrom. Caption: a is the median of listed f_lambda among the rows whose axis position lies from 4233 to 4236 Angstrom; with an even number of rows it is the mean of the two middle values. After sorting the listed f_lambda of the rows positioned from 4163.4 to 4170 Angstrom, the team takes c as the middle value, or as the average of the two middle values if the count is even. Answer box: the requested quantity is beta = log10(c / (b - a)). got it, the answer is 1.57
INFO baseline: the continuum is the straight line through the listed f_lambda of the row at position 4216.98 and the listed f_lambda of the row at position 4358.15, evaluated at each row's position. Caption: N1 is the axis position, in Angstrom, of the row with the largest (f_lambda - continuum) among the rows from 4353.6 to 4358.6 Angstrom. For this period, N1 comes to 4354.13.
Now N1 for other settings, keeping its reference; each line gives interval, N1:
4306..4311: 4310.24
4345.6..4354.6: 4354.13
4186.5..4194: 4189.88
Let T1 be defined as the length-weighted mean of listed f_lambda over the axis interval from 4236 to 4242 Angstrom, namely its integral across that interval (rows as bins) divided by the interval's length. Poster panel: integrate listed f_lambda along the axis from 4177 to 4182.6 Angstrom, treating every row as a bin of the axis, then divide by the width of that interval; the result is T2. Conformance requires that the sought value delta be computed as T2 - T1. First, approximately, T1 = 2.49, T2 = 2.1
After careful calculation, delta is -0.3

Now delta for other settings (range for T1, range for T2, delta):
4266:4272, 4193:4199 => -0.3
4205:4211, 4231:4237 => 0.0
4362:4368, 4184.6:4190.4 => -0.9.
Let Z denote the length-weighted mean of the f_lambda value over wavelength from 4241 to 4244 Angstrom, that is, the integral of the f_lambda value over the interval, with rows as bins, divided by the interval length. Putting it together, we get 2.61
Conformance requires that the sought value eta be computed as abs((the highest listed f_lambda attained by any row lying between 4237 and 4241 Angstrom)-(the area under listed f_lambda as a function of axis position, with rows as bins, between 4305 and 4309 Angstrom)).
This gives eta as 4.7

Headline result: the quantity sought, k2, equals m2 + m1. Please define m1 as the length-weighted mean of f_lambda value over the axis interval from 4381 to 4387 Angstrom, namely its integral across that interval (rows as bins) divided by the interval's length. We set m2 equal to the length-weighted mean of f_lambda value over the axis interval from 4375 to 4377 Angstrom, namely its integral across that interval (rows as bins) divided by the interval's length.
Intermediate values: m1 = 2.51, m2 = 2.94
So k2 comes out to 5.45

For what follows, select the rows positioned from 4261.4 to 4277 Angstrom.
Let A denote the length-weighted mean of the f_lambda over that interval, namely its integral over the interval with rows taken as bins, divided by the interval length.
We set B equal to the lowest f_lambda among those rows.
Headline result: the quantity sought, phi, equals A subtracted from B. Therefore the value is -0.21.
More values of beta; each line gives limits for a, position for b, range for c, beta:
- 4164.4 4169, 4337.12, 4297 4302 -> 0.55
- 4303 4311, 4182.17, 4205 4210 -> 0.78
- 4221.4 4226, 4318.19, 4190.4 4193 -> 0.54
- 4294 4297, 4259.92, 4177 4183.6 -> 0.76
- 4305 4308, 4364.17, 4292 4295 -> 0.17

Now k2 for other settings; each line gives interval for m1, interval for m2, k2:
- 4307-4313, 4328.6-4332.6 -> 4.83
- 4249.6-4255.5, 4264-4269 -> 5.04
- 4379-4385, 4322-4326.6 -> 5.24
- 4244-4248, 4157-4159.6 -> 4.80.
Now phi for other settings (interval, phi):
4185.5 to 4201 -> -0.07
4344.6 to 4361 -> -0.07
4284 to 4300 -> -0.32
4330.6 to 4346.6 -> -0.11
